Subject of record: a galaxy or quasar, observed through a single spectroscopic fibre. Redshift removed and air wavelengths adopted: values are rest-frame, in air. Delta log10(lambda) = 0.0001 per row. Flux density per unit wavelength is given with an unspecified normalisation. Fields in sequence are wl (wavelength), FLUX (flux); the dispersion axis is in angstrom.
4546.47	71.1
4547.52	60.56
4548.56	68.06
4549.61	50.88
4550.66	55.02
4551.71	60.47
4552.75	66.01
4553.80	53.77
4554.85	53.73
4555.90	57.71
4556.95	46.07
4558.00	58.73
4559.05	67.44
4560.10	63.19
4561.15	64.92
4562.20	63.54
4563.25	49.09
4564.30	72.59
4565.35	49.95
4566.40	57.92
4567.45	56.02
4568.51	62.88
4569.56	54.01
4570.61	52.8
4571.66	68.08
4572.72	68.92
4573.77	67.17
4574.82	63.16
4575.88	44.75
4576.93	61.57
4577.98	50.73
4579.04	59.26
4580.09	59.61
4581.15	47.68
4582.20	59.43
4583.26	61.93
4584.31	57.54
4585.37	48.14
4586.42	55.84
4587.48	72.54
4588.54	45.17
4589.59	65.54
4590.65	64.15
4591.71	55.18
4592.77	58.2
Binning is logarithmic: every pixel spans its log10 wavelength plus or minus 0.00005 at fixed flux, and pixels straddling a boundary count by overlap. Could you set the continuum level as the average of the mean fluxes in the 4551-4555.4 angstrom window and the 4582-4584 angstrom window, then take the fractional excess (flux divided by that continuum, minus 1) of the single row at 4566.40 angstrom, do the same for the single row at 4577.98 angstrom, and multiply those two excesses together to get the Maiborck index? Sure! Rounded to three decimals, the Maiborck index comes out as 0.004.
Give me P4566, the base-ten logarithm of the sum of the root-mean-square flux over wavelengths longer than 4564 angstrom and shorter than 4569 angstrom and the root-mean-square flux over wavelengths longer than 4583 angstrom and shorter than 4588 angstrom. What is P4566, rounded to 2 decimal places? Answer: 2.08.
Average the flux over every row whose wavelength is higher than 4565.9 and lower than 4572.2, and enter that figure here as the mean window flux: 58.6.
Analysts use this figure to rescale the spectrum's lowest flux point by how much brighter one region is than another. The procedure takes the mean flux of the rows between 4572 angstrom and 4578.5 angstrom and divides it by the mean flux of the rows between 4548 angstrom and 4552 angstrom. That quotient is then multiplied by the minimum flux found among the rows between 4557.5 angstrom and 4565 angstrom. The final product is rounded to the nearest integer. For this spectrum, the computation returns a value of 50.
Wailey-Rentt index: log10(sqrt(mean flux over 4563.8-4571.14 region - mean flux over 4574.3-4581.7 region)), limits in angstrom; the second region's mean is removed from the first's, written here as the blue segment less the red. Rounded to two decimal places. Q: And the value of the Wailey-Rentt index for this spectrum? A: 0.22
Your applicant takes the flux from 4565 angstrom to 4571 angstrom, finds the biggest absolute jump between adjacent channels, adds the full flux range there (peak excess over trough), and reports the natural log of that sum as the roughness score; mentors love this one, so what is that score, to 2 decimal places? 3.08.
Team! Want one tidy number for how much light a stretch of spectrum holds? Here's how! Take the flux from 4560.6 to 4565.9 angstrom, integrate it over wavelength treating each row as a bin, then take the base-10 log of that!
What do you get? 2.50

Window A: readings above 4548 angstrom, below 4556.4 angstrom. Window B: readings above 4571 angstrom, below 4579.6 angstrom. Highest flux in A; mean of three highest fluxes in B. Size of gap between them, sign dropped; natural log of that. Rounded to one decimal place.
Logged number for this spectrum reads -5.7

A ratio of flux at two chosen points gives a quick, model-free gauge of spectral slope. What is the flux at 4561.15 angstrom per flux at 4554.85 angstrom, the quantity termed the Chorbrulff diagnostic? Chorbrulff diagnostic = 1.21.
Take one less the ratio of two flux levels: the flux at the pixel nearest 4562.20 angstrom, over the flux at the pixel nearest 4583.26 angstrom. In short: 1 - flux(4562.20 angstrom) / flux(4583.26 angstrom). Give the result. 0.0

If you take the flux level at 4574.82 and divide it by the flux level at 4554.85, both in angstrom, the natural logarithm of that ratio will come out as 0.16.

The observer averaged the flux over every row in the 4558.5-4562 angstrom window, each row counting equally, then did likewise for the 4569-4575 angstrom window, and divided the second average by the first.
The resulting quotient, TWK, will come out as 0.96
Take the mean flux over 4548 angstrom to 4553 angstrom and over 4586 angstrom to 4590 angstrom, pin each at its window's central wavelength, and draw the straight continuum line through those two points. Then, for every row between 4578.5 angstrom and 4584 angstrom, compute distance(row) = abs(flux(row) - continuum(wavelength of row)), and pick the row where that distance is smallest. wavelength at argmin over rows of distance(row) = 4580.09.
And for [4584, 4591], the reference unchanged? 4584.31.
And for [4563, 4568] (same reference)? 4566.40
